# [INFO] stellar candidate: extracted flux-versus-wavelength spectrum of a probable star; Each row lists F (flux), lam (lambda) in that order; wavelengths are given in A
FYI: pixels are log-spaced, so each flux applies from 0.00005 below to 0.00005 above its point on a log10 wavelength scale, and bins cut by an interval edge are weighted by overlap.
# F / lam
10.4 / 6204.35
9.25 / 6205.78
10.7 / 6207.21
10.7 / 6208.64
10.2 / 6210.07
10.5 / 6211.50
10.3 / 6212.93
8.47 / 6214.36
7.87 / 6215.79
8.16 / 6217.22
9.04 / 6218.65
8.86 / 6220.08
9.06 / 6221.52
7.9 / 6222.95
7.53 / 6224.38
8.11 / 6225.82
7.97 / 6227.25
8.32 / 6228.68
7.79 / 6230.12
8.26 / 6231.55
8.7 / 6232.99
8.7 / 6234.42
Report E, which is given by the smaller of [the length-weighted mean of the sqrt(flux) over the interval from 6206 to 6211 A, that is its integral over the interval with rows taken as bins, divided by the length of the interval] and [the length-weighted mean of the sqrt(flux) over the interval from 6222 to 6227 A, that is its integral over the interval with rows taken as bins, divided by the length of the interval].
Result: 2.81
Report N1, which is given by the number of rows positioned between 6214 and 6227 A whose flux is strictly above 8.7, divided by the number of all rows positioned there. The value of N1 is 0.3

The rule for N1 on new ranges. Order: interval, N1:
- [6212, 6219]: 0.4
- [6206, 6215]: 0.8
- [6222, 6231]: 0.0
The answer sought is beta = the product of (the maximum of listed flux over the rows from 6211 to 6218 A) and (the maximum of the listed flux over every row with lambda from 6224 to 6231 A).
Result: 87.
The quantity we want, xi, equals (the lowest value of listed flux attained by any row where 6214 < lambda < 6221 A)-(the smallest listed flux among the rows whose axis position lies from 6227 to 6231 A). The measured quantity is 0.1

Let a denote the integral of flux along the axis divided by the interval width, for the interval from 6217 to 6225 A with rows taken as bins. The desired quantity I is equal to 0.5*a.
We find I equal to 4.2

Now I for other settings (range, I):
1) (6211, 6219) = 4.5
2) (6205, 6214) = 5.1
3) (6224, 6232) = 4.0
